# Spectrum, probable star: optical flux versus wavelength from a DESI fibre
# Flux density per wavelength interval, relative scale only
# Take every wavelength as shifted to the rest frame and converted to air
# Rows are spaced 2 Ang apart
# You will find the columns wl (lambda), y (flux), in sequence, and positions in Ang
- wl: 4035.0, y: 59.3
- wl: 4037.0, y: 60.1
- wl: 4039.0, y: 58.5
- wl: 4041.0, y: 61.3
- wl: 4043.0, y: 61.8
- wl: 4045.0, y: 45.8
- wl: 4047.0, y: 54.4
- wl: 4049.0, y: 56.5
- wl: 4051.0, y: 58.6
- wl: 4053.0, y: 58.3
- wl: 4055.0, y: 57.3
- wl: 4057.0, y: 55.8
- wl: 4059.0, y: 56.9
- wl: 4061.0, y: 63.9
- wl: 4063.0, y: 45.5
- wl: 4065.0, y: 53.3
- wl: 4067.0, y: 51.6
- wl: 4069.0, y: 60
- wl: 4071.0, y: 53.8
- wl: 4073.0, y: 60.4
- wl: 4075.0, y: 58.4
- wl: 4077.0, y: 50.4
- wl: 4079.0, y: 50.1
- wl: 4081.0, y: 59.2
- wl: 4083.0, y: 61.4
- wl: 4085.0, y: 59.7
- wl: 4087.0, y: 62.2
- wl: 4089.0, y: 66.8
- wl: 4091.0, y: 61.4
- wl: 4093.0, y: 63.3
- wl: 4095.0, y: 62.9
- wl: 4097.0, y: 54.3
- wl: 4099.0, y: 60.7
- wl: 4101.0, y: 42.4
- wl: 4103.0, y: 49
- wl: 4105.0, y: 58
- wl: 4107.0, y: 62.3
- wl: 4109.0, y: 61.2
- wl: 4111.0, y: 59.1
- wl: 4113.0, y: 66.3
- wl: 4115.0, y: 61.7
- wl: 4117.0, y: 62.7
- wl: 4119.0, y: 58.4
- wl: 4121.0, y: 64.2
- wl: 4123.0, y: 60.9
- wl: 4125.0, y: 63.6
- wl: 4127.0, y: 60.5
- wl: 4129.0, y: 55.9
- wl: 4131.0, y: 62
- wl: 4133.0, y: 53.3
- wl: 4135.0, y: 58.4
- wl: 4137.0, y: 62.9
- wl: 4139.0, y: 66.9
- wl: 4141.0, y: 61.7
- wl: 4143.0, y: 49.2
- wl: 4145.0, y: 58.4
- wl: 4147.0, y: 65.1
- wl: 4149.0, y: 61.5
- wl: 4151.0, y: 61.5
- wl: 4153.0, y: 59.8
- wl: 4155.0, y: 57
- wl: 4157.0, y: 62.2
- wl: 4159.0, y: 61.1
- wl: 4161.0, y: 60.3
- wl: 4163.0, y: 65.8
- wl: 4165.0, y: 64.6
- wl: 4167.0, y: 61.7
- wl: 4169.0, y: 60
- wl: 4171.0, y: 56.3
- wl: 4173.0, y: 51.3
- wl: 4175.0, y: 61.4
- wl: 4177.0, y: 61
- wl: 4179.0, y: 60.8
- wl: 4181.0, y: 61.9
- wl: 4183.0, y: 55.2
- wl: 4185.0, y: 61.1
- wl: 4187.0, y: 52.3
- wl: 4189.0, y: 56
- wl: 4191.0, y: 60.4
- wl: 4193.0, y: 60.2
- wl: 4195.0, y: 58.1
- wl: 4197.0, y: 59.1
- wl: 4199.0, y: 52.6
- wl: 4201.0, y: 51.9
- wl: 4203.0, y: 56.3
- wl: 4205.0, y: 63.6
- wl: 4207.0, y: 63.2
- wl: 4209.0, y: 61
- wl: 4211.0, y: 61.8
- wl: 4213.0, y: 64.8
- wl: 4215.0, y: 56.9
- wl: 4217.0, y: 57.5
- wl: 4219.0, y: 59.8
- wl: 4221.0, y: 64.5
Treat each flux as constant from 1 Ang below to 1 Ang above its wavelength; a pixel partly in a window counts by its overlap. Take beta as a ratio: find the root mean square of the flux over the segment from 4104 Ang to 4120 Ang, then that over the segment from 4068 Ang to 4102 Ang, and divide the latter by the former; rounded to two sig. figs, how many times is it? 0.95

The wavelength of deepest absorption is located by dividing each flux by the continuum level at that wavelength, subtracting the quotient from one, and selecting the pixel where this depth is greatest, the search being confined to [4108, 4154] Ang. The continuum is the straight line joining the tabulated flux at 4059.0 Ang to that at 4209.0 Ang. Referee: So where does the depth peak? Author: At 4143.0 Ang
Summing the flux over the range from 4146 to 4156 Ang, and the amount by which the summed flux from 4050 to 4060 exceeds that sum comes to -18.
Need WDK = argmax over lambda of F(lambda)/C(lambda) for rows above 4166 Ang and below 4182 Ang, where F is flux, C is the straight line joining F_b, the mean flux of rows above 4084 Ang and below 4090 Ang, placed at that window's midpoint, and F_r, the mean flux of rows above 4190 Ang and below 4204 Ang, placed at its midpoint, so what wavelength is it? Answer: 4181.0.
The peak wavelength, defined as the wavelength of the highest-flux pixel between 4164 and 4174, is 4165.0 Ang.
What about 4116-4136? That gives 4121.0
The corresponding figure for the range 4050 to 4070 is 4061.0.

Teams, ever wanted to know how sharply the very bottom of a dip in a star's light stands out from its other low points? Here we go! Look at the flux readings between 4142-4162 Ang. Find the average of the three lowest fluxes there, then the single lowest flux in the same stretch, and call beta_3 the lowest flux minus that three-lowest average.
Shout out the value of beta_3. -5.7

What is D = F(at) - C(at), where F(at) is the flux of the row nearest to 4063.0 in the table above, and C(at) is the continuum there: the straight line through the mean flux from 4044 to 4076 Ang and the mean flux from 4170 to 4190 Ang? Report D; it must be -10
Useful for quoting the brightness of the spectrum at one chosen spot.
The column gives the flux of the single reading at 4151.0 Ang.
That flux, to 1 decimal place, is 61.5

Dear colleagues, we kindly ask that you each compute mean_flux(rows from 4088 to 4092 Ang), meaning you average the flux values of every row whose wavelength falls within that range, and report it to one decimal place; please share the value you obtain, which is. 64.1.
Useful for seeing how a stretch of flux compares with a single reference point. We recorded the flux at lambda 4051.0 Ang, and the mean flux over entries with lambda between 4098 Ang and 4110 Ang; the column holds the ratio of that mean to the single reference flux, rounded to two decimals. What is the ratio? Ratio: 0.95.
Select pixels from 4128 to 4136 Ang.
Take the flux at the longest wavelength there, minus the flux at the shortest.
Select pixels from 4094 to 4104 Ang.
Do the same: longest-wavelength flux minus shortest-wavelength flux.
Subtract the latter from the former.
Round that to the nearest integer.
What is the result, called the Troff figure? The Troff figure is 16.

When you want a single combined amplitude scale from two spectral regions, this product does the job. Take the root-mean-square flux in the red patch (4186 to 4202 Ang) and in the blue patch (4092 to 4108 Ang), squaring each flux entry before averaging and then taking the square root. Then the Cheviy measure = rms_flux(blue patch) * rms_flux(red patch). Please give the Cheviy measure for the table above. 3219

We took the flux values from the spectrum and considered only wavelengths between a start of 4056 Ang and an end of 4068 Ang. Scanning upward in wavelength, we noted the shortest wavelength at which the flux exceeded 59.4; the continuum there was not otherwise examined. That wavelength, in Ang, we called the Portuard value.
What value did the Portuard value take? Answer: 4061.0 Ang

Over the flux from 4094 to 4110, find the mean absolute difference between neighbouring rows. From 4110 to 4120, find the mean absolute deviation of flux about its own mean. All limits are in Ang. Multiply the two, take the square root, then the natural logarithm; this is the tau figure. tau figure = 1.44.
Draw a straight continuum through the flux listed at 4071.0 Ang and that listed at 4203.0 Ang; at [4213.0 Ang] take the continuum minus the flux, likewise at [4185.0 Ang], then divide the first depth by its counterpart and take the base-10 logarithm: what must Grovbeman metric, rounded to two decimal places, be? 0.21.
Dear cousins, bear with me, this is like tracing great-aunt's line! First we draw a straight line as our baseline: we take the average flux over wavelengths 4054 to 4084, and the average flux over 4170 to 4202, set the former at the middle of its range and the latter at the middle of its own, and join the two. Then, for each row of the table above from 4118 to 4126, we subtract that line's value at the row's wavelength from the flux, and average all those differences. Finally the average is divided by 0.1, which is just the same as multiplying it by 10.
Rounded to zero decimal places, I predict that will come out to 52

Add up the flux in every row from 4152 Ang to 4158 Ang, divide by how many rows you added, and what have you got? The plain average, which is 59.7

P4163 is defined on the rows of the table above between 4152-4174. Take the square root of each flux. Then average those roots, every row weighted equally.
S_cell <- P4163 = 7.74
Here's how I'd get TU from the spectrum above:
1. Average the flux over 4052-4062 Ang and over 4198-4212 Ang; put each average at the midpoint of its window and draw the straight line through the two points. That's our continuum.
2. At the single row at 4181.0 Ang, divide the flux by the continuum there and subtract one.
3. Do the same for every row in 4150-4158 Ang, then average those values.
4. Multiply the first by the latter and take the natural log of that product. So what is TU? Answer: -6.50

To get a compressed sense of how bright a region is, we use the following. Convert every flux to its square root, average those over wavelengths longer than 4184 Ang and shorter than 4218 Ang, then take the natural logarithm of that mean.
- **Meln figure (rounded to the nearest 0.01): 2.04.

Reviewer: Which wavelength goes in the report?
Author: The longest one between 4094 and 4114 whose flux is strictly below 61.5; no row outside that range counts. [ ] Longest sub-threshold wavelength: 4111.0 Ang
